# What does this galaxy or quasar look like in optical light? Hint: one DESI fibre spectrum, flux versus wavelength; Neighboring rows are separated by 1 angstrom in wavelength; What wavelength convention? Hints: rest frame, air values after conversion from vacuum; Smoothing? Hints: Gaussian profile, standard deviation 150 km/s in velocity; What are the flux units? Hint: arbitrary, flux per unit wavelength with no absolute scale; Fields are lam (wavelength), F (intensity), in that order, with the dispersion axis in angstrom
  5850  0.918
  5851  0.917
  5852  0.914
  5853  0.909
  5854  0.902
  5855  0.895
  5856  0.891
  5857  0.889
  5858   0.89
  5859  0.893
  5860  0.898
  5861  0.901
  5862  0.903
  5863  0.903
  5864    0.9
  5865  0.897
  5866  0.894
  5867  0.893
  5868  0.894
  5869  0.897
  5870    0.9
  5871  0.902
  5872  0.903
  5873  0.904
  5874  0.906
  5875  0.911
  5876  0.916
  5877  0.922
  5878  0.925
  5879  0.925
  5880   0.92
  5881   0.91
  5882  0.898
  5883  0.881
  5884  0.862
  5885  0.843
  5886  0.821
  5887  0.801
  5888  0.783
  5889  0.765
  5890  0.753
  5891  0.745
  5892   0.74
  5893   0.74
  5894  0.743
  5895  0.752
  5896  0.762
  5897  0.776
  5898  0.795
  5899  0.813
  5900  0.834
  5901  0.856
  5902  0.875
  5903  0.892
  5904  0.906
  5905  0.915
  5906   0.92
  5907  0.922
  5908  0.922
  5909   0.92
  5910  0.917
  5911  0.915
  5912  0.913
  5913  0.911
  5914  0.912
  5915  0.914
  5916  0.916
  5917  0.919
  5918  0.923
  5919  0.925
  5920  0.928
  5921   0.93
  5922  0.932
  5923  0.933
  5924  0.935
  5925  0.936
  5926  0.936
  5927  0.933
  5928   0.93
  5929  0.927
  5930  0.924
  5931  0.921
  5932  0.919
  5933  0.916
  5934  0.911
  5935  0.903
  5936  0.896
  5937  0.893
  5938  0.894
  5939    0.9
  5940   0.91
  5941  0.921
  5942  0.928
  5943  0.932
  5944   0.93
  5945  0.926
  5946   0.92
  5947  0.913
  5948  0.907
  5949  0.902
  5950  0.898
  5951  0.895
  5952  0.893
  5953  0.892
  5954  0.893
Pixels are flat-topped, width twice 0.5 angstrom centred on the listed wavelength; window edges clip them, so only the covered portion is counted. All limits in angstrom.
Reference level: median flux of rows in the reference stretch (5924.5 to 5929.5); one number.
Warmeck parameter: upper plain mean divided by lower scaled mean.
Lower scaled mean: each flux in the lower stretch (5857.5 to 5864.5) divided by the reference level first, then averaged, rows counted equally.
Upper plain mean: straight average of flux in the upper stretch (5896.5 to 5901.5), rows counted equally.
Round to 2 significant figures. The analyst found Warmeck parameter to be 0.85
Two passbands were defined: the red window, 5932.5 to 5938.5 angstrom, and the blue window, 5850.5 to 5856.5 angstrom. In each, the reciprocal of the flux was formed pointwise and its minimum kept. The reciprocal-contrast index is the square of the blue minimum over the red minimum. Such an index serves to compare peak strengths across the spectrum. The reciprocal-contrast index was 1.00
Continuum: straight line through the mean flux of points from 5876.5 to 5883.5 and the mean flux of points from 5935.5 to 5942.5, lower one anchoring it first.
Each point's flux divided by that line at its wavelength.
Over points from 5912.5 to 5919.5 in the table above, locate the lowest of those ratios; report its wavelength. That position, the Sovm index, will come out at 5913 angstrom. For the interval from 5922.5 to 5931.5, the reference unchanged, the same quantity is 5931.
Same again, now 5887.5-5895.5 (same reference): 5892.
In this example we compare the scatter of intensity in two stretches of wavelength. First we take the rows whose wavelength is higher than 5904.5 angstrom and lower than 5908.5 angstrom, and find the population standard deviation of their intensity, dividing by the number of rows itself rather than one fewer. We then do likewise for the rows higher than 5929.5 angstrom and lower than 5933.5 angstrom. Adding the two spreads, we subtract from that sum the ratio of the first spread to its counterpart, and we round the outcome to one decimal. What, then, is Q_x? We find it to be -1.0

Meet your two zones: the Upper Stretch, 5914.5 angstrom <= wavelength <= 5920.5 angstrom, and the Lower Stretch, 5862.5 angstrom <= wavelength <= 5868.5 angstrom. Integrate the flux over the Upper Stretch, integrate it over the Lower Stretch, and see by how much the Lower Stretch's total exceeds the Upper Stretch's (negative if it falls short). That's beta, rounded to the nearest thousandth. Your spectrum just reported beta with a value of -0.144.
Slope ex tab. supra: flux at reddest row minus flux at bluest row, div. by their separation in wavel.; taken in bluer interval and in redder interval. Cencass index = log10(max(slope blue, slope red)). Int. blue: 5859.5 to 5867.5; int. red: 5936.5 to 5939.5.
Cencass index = -2.46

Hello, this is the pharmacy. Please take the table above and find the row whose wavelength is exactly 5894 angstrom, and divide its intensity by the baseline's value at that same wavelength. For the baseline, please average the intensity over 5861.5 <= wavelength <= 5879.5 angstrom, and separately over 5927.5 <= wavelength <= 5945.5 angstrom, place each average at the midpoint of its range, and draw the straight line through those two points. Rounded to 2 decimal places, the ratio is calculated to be 0.82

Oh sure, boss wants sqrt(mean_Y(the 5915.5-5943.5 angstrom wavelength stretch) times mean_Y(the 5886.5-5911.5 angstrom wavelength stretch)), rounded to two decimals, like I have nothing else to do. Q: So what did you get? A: 0.87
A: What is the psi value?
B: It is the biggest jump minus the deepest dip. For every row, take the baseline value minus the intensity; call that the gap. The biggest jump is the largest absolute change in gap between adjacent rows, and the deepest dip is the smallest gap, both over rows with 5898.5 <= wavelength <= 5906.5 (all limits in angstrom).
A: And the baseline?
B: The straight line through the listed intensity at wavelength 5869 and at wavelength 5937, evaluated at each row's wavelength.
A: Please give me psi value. 0.047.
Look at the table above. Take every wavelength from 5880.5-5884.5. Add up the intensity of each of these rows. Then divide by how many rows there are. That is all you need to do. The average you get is 0.888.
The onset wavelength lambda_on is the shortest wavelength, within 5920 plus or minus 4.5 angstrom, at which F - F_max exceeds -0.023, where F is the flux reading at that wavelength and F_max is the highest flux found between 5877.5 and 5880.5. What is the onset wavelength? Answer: 5916 angstrom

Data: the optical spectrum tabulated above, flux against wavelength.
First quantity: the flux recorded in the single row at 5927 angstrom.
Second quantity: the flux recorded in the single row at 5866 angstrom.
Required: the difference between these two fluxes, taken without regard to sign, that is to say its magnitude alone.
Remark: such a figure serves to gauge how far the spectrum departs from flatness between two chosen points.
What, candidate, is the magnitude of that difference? 0.04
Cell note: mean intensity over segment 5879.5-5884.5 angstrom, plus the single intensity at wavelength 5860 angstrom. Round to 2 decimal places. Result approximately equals 1.79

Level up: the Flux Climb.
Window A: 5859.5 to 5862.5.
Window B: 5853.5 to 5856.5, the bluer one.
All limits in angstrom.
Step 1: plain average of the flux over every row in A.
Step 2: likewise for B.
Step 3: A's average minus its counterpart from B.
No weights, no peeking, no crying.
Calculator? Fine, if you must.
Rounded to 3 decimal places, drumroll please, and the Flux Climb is 0.005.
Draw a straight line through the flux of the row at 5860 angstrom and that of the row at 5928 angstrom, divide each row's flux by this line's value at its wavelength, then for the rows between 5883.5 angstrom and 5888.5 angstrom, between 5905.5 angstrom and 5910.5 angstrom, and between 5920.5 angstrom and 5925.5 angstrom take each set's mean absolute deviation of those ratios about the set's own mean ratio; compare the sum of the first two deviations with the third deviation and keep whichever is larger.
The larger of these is 0.0295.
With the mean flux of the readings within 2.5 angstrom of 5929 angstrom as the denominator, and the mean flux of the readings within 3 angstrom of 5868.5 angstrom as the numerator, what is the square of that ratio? 0.94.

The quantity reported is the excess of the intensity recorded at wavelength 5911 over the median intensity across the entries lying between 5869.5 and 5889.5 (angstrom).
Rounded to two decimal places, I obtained 0.01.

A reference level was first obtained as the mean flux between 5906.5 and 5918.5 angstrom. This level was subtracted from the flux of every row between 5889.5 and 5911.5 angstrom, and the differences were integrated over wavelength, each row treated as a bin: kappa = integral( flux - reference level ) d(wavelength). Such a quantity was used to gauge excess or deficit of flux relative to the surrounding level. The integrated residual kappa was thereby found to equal -1.8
